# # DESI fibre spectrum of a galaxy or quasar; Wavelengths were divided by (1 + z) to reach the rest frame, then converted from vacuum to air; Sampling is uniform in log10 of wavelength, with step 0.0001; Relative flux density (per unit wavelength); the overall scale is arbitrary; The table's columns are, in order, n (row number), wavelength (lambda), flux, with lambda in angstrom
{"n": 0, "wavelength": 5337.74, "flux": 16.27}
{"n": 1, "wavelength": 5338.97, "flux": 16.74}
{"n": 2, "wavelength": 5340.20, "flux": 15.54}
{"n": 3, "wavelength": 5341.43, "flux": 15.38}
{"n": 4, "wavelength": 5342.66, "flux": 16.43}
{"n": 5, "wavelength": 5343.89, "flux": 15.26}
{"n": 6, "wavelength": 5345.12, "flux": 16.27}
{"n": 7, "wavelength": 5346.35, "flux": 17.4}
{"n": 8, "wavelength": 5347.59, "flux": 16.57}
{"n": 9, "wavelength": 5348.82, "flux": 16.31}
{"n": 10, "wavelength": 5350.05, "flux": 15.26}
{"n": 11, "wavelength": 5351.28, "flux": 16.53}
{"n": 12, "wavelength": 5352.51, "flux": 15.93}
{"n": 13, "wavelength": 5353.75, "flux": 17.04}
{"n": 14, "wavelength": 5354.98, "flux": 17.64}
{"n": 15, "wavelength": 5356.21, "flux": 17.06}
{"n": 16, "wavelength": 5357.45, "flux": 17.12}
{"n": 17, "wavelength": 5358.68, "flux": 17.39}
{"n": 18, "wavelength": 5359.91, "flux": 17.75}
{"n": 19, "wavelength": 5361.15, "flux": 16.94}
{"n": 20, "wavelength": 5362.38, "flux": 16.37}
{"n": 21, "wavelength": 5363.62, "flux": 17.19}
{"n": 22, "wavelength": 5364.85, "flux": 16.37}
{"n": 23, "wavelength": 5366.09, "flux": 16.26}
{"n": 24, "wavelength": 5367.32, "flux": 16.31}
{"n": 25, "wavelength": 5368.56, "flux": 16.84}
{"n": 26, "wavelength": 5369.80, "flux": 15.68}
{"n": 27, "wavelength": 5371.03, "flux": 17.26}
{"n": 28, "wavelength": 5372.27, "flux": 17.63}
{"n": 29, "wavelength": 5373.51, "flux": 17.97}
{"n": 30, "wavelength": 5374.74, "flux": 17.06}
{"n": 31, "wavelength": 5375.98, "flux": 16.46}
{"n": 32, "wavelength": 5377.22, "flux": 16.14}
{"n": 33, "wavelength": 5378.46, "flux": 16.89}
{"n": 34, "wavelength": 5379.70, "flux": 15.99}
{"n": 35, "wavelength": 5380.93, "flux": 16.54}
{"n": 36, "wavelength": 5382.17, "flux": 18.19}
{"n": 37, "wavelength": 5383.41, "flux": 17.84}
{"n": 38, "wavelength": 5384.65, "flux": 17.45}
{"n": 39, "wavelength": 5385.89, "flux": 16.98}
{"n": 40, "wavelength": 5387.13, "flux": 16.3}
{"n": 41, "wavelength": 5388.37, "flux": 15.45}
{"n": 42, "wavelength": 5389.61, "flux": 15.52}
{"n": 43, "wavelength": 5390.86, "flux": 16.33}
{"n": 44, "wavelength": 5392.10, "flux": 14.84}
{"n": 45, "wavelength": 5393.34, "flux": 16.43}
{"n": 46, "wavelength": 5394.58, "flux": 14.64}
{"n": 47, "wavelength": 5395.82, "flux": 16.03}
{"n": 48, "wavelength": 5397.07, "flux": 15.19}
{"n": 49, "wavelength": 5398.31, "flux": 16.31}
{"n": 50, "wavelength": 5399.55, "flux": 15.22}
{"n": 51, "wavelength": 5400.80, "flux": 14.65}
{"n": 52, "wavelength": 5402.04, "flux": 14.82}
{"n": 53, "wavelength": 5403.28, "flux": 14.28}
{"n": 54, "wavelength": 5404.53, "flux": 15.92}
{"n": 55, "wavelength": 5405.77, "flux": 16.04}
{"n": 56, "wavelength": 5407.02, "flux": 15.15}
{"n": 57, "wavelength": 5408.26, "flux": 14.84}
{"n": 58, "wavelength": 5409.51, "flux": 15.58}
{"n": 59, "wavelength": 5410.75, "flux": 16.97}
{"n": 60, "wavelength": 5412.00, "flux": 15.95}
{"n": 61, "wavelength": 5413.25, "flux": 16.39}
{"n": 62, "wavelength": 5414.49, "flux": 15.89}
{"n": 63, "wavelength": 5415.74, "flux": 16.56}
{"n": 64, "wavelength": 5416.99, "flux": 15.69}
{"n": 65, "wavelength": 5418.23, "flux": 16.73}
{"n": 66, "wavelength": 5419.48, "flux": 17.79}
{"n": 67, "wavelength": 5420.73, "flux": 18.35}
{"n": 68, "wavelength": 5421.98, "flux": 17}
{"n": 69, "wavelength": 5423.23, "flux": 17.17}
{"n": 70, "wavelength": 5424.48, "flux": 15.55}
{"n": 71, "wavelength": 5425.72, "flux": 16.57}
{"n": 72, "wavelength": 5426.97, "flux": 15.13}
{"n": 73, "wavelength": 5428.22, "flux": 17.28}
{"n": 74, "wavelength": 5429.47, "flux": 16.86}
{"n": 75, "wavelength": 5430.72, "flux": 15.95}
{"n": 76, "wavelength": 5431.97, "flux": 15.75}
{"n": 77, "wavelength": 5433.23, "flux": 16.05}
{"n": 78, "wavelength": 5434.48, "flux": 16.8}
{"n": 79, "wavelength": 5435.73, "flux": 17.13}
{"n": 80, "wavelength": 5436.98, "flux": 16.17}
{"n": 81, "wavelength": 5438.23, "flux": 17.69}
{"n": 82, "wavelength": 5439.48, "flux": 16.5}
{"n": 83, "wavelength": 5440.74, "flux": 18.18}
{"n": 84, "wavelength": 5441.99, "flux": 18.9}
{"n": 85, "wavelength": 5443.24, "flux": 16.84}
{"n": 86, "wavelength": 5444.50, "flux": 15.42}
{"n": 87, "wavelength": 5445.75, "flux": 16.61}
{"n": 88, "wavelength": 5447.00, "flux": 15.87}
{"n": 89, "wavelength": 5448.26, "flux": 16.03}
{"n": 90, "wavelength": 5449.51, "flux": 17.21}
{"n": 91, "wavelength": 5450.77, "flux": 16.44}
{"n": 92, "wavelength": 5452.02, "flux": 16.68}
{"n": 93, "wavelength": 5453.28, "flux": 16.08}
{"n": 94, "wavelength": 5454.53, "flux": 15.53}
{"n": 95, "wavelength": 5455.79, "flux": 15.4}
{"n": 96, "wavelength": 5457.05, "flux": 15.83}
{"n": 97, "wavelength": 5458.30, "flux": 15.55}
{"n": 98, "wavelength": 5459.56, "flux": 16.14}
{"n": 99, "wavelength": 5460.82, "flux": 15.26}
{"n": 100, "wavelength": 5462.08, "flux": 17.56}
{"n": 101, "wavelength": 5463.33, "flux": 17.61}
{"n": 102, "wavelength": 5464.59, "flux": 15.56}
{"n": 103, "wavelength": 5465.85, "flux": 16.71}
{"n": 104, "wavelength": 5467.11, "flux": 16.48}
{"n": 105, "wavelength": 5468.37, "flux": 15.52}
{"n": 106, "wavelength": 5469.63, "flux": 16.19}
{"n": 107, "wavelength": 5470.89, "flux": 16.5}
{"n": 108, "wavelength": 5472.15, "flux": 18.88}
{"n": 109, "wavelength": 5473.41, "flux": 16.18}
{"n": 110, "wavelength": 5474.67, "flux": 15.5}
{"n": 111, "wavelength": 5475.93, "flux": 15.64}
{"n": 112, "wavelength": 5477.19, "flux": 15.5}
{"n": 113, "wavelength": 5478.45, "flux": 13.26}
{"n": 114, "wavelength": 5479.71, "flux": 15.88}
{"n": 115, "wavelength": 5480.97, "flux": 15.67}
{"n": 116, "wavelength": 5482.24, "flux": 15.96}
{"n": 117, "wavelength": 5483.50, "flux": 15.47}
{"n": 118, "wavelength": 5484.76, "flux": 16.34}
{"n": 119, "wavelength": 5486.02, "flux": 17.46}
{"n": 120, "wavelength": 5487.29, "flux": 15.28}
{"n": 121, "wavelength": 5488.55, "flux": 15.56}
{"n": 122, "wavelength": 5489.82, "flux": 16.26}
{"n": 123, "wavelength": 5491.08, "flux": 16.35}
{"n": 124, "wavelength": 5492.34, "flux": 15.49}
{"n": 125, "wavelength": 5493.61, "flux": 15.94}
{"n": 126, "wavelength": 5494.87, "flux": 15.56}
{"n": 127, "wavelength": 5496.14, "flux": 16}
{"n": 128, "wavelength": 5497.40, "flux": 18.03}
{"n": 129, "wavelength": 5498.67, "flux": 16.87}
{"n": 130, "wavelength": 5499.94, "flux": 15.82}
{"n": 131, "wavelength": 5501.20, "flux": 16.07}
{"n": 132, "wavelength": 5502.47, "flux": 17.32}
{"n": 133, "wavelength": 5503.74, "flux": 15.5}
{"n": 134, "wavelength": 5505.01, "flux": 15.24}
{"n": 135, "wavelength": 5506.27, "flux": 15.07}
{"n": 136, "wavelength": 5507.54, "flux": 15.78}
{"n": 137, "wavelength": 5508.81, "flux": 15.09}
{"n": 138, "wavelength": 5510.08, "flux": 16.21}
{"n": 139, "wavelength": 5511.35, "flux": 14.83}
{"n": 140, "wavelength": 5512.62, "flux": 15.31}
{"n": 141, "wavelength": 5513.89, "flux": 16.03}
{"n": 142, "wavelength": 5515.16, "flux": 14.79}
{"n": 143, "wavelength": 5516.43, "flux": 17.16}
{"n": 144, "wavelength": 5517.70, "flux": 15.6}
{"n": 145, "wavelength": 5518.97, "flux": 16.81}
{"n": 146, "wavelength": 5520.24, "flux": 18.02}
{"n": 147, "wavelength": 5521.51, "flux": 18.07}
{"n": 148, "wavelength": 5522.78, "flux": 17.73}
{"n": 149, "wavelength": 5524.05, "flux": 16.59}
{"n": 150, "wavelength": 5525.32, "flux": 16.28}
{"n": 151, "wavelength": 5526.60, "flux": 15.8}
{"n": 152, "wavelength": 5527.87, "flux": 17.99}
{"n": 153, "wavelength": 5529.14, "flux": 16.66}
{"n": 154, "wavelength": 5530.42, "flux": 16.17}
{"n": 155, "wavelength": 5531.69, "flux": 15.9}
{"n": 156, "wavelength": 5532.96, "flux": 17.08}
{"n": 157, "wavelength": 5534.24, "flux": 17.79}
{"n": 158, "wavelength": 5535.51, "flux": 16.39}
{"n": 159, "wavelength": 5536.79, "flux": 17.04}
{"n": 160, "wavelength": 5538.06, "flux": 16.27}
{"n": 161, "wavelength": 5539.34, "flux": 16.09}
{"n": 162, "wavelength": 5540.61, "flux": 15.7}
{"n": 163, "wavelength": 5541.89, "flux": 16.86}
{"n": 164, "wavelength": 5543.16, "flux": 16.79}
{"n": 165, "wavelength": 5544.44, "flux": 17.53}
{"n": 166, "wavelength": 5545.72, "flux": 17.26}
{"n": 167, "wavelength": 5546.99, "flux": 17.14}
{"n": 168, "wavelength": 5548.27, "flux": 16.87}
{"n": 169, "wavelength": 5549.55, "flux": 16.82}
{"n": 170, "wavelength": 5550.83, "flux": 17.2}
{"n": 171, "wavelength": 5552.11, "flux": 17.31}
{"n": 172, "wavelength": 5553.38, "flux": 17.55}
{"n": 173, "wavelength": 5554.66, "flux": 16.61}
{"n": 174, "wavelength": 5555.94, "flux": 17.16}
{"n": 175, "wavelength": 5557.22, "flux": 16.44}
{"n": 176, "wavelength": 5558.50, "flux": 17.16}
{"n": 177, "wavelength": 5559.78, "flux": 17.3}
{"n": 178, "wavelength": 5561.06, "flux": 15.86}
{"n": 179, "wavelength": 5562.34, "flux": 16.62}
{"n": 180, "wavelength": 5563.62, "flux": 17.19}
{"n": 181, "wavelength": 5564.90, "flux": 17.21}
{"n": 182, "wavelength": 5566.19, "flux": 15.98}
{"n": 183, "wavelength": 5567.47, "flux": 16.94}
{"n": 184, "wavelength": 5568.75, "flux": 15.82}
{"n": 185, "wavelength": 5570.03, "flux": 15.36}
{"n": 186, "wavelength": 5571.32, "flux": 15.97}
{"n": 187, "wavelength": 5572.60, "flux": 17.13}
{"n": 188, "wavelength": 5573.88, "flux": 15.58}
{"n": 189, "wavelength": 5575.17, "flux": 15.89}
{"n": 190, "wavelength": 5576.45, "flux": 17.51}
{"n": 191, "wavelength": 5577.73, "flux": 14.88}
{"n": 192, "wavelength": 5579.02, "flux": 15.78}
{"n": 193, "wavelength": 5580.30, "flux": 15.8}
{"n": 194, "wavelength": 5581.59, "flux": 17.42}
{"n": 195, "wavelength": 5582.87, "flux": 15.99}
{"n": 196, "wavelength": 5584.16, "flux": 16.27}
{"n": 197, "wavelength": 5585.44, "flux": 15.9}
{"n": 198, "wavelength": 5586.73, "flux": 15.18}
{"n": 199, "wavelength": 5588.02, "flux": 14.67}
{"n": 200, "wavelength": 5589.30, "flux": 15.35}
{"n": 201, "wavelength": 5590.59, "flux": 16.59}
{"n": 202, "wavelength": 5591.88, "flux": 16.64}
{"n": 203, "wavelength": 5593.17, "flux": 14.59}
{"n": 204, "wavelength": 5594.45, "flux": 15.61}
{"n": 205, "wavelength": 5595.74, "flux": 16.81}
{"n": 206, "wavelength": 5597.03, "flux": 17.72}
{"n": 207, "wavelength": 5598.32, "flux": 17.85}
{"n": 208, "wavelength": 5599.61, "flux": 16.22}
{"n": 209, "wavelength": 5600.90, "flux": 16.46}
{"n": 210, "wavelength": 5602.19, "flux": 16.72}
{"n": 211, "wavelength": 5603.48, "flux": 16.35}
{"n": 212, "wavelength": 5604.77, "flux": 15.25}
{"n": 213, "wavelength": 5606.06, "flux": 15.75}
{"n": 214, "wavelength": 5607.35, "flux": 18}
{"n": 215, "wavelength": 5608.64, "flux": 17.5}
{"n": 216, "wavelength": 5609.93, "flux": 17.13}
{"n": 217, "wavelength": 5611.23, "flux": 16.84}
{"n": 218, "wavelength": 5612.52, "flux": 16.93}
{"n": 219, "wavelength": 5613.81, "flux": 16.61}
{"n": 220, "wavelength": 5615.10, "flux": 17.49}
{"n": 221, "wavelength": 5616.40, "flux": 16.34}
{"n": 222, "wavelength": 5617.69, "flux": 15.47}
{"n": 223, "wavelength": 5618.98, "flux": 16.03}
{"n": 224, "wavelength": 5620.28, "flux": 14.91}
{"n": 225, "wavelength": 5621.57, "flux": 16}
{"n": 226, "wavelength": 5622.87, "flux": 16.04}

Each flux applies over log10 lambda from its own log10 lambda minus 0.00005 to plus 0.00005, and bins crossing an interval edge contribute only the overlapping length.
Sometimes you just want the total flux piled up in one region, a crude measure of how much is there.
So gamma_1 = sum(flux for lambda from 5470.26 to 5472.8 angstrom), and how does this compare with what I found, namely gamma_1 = 35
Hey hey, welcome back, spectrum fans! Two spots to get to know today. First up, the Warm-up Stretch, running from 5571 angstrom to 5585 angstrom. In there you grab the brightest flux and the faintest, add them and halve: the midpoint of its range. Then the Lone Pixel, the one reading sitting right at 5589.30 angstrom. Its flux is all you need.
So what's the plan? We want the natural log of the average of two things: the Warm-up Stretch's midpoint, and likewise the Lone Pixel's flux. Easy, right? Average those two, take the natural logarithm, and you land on 2.76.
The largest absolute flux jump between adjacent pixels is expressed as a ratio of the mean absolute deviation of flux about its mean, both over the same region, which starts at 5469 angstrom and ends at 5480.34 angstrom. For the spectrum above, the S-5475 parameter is 3.1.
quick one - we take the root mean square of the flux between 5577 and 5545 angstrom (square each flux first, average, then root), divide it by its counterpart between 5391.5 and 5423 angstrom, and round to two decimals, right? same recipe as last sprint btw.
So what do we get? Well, 1.05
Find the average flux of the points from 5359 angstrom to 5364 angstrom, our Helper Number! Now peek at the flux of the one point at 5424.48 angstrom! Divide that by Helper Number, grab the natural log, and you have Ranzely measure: -0.093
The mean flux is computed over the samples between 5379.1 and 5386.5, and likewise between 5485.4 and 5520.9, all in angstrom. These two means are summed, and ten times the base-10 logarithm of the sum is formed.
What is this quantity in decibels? 15.2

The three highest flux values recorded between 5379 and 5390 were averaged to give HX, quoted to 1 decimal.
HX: 17.8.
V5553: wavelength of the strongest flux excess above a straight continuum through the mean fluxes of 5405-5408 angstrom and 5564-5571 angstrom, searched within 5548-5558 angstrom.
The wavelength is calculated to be 5553.38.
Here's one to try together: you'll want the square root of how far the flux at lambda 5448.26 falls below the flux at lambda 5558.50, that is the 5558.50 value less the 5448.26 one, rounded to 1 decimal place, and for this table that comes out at 1.1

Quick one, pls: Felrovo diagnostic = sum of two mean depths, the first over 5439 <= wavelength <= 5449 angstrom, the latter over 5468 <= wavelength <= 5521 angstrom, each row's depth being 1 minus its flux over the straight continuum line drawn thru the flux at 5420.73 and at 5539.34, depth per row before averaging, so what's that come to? 0.12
